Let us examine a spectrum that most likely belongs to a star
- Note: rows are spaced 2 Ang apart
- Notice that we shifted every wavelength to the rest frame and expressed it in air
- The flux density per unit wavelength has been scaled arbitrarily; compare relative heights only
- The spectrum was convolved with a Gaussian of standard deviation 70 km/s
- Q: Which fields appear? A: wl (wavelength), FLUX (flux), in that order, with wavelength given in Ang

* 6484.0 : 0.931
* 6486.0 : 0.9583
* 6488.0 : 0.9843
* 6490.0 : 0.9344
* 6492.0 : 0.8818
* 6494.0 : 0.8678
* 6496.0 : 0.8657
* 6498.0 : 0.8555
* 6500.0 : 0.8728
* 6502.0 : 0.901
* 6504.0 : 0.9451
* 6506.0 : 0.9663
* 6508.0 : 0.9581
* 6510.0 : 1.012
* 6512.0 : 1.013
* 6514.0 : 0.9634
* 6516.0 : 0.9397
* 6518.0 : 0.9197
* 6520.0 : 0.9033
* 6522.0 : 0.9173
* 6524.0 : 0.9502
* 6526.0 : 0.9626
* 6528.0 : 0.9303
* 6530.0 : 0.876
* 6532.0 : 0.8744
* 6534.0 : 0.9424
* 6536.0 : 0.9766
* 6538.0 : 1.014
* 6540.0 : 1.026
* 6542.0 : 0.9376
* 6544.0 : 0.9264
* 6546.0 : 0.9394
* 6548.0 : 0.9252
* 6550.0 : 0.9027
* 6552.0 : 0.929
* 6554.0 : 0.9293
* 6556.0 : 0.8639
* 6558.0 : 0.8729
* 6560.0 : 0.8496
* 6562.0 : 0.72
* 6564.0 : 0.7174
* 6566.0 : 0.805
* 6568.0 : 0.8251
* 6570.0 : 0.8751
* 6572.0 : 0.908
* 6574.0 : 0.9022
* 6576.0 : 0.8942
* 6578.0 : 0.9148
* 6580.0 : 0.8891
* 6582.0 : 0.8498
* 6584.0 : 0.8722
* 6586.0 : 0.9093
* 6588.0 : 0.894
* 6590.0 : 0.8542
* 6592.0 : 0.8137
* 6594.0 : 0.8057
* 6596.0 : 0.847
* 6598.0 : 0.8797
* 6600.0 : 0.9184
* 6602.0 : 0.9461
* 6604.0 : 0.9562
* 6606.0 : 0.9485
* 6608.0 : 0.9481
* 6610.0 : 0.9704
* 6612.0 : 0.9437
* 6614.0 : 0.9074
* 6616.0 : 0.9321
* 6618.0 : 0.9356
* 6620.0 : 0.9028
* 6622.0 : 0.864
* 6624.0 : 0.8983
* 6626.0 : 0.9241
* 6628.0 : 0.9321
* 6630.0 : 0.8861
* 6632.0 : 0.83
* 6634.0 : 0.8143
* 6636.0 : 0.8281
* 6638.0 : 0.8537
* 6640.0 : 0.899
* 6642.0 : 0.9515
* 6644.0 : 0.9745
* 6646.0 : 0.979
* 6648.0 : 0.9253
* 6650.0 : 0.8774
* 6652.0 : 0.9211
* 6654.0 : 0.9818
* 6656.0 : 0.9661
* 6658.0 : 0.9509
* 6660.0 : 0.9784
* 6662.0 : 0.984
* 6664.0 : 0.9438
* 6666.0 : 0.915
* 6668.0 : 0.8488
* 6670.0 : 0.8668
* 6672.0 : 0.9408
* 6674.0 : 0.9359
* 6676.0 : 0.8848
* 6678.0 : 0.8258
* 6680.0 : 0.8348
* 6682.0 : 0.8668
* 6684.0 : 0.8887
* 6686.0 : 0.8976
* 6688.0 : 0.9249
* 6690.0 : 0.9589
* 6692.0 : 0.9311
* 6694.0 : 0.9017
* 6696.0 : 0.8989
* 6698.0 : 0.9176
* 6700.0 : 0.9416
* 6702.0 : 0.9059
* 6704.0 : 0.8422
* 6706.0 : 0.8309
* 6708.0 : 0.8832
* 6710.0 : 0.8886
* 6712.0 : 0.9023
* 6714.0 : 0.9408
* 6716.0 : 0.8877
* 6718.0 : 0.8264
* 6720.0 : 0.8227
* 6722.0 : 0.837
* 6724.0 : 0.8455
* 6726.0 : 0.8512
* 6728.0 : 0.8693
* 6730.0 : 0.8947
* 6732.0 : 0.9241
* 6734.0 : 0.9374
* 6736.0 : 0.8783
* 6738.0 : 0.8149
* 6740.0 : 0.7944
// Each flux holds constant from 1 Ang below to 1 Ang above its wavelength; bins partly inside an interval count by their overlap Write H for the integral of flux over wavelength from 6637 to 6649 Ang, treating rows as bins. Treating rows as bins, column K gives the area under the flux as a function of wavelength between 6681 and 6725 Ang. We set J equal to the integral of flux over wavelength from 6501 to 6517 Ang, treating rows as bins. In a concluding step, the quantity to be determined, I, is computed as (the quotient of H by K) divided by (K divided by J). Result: 0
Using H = 11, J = 15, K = 39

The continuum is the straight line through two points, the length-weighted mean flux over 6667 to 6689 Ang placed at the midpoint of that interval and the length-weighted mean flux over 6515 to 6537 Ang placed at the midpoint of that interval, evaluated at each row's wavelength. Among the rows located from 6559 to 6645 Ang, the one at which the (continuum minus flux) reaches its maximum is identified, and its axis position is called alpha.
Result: 6564.0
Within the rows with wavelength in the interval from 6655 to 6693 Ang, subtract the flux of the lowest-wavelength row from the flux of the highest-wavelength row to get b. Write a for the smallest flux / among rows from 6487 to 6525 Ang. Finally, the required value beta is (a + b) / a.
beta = 0.96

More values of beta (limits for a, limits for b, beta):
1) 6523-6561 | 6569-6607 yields 1.09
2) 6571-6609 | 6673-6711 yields 0.94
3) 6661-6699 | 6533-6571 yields 0.92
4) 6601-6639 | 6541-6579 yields 0.97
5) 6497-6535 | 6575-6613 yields 1.06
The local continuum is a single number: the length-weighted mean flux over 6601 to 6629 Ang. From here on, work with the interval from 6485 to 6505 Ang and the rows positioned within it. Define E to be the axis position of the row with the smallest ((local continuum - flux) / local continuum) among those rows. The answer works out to 6488.0 Ang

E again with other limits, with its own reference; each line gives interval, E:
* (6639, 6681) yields 6662.0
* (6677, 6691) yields 6690.0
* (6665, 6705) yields 6690.0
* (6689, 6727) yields 6690.0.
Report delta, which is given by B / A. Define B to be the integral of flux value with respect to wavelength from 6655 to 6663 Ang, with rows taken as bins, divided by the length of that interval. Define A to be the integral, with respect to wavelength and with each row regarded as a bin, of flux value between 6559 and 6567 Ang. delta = 0.157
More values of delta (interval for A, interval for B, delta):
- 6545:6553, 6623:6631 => 0.123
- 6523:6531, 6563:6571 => 0.108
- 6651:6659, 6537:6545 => 0.128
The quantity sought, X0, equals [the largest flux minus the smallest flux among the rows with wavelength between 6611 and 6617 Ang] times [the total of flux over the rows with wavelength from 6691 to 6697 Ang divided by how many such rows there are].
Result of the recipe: 0.03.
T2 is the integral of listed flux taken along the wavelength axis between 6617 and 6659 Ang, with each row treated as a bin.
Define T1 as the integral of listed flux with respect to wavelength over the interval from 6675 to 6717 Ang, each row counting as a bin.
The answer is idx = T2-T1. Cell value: 1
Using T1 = 37.5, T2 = 38.19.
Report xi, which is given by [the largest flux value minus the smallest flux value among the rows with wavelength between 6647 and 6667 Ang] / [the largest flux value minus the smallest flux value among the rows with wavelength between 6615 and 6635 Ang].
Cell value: 0.9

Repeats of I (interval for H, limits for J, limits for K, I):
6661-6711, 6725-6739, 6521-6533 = 5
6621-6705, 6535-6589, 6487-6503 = 18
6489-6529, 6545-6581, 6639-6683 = 1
